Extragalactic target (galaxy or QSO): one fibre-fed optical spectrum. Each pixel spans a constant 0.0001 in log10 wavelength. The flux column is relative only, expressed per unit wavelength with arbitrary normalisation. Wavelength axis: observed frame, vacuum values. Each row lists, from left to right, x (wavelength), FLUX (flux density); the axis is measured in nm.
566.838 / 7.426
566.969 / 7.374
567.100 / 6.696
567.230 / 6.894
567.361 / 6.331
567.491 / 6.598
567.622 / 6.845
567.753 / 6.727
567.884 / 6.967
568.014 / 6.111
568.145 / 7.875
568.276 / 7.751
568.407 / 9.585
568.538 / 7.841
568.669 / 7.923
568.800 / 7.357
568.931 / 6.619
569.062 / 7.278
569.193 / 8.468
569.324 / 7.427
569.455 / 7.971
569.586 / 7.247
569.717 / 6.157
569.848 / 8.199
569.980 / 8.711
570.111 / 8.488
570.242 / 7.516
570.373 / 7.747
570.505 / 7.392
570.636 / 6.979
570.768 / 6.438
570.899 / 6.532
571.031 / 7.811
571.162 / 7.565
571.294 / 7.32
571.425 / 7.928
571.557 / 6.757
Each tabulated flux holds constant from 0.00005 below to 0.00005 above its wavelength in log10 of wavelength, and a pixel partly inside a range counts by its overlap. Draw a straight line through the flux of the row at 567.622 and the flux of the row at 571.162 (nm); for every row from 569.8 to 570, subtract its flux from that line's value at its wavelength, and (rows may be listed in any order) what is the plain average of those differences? -1.1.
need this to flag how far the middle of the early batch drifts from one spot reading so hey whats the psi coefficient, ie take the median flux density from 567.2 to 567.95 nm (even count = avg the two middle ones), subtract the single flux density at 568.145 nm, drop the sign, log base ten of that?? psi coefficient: 0.04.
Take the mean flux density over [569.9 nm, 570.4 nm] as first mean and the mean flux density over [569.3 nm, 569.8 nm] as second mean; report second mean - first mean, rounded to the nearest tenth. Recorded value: -0.9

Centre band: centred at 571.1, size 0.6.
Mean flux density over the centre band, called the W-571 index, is 7.31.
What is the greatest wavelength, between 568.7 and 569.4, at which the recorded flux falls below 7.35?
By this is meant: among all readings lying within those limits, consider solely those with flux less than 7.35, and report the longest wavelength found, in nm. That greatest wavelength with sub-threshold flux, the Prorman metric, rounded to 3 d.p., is 569.062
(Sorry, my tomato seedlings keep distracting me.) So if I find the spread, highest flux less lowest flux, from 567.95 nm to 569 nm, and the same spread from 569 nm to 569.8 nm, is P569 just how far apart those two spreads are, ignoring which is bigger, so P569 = 1.16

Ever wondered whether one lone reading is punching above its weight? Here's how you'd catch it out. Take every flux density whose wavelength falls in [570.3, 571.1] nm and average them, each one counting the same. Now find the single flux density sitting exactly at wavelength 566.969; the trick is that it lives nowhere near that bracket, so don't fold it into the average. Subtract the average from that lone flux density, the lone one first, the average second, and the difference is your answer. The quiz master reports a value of 0.22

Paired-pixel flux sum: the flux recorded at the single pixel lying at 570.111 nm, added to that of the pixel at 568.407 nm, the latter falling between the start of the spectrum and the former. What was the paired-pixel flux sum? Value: 18.1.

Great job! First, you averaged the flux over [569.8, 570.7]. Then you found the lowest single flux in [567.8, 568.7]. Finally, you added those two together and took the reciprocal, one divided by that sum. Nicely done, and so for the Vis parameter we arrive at 0.0716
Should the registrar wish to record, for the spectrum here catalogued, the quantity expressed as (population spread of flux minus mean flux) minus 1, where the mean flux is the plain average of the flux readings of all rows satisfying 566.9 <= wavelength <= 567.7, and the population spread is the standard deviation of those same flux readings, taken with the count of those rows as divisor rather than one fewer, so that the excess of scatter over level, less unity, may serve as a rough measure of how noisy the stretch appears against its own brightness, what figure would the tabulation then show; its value -7.47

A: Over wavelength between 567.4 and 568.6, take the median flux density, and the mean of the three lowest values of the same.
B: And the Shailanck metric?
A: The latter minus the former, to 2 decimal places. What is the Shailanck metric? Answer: -0.49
